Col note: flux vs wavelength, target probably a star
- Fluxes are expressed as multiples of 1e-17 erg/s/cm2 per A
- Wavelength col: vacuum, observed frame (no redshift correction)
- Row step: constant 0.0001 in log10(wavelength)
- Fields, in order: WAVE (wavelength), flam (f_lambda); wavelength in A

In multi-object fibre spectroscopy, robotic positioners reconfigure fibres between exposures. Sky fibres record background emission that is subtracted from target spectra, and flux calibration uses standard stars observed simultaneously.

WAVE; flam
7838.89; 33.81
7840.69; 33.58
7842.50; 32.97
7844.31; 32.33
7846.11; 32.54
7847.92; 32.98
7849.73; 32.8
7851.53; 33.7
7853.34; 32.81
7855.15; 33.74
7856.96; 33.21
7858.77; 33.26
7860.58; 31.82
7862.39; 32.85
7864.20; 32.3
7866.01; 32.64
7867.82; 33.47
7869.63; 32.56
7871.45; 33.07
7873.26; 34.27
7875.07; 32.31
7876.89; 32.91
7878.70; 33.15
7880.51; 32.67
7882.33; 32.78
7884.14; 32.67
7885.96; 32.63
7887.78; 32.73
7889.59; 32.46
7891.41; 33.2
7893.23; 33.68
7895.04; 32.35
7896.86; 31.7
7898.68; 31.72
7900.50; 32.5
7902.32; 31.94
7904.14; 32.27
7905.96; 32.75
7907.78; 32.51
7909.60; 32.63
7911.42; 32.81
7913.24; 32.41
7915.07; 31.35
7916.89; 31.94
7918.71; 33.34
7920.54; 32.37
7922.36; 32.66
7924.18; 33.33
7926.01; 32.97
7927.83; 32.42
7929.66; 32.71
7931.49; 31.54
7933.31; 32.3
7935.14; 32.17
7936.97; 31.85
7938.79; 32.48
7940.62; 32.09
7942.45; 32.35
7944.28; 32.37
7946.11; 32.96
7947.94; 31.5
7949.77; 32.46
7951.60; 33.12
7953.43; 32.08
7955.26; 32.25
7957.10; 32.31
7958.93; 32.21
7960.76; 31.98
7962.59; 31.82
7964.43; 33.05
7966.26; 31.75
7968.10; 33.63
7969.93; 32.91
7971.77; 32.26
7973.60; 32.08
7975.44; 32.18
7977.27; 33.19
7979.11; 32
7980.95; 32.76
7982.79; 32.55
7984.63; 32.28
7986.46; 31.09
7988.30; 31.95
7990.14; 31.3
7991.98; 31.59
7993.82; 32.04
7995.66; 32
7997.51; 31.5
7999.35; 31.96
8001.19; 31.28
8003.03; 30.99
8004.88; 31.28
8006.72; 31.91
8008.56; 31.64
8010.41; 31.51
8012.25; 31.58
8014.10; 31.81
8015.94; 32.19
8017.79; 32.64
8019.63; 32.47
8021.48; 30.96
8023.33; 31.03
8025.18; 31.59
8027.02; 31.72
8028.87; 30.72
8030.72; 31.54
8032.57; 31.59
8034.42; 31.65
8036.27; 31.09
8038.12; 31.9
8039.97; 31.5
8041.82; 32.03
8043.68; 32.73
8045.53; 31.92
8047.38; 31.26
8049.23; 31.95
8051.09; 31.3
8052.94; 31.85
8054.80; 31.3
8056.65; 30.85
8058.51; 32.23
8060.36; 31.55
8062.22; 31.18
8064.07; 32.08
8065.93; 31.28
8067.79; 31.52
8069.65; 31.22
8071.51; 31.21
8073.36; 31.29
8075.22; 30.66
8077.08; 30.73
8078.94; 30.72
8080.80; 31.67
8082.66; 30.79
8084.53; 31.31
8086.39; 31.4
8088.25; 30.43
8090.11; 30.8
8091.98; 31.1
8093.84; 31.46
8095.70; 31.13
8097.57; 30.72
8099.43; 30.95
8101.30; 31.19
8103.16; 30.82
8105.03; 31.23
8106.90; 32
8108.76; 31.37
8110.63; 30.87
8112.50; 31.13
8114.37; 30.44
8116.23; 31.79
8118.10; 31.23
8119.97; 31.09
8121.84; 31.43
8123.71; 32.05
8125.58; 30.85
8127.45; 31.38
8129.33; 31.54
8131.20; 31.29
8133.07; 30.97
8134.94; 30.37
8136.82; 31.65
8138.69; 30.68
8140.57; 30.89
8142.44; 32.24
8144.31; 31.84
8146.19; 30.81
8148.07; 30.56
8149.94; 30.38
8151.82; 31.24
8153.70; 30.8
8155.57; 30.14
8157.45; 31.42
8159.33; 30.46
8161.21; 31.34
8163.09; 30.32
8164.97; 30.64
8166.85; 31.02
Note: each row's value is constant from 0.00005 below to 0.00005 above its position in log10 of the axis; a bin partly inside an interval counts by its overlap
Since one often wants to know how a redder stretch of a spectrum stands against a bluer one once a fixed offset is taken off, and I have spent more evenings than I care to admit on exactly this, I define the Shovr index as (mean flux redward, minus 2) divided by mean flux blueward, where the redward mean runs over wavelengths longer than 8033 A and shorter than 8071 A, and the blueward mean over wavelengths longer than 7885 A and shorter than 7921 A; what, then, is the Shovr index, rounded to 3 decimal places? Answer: 0.912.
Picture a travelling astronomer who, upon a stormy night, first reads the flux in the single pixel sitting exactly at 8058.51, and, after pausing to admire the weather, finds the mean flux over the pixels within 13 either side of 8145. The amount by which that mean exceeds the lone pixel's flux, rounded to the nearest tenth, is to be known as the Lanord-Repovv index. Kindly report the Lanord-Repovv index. -1.2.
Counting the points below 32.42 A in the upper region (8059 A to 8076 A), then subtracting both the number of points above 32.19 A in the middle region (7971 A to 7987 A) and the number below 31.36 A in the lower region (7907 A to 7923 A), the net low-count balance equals 3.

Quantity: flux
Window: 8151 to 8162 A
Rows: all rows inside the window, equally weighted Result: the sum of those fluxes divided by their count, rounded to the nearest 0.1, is 30.9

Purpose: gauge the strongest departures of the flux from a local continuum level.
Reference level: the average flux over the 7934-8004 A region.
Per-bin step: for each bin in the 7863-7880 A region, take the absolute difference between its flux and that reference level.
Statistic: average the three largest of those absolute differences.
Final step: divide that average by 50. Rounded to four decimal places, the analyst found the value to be 0.0293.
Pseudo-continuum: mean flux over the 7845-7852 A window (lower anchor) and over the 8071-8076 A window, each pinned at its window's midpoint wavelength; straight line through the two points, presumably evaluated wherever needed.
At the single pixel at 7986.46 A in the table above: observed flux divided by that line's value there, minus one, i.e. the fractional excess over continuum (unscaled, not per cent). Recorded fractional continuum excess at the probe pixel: -0.023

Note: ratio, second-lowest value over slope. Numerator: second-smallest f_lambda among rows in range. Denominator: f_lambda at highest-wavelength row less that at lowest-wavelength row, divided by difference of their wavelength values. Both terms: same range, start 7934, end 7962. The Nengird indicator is -4295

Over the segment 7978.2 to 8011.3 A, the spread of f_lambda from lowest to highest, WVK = 1.77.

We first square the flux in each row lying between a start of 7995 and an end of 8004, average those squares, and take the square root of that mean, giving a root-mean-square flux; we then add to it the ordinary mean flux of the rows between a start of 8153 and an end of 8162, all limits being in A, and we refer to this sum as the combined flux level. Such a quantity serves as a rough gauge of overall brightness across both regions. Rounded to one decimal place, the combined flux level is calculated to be 62.4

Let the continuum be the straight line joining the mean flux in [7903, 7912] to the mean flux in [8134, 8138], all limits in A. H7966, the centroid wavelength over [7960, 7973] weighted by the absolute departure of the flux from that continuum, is 7966.7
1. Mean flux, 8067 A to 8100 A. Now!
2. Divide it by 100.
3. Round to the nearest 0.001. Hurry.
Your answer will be 0.311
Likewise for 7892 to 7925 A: 0.325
